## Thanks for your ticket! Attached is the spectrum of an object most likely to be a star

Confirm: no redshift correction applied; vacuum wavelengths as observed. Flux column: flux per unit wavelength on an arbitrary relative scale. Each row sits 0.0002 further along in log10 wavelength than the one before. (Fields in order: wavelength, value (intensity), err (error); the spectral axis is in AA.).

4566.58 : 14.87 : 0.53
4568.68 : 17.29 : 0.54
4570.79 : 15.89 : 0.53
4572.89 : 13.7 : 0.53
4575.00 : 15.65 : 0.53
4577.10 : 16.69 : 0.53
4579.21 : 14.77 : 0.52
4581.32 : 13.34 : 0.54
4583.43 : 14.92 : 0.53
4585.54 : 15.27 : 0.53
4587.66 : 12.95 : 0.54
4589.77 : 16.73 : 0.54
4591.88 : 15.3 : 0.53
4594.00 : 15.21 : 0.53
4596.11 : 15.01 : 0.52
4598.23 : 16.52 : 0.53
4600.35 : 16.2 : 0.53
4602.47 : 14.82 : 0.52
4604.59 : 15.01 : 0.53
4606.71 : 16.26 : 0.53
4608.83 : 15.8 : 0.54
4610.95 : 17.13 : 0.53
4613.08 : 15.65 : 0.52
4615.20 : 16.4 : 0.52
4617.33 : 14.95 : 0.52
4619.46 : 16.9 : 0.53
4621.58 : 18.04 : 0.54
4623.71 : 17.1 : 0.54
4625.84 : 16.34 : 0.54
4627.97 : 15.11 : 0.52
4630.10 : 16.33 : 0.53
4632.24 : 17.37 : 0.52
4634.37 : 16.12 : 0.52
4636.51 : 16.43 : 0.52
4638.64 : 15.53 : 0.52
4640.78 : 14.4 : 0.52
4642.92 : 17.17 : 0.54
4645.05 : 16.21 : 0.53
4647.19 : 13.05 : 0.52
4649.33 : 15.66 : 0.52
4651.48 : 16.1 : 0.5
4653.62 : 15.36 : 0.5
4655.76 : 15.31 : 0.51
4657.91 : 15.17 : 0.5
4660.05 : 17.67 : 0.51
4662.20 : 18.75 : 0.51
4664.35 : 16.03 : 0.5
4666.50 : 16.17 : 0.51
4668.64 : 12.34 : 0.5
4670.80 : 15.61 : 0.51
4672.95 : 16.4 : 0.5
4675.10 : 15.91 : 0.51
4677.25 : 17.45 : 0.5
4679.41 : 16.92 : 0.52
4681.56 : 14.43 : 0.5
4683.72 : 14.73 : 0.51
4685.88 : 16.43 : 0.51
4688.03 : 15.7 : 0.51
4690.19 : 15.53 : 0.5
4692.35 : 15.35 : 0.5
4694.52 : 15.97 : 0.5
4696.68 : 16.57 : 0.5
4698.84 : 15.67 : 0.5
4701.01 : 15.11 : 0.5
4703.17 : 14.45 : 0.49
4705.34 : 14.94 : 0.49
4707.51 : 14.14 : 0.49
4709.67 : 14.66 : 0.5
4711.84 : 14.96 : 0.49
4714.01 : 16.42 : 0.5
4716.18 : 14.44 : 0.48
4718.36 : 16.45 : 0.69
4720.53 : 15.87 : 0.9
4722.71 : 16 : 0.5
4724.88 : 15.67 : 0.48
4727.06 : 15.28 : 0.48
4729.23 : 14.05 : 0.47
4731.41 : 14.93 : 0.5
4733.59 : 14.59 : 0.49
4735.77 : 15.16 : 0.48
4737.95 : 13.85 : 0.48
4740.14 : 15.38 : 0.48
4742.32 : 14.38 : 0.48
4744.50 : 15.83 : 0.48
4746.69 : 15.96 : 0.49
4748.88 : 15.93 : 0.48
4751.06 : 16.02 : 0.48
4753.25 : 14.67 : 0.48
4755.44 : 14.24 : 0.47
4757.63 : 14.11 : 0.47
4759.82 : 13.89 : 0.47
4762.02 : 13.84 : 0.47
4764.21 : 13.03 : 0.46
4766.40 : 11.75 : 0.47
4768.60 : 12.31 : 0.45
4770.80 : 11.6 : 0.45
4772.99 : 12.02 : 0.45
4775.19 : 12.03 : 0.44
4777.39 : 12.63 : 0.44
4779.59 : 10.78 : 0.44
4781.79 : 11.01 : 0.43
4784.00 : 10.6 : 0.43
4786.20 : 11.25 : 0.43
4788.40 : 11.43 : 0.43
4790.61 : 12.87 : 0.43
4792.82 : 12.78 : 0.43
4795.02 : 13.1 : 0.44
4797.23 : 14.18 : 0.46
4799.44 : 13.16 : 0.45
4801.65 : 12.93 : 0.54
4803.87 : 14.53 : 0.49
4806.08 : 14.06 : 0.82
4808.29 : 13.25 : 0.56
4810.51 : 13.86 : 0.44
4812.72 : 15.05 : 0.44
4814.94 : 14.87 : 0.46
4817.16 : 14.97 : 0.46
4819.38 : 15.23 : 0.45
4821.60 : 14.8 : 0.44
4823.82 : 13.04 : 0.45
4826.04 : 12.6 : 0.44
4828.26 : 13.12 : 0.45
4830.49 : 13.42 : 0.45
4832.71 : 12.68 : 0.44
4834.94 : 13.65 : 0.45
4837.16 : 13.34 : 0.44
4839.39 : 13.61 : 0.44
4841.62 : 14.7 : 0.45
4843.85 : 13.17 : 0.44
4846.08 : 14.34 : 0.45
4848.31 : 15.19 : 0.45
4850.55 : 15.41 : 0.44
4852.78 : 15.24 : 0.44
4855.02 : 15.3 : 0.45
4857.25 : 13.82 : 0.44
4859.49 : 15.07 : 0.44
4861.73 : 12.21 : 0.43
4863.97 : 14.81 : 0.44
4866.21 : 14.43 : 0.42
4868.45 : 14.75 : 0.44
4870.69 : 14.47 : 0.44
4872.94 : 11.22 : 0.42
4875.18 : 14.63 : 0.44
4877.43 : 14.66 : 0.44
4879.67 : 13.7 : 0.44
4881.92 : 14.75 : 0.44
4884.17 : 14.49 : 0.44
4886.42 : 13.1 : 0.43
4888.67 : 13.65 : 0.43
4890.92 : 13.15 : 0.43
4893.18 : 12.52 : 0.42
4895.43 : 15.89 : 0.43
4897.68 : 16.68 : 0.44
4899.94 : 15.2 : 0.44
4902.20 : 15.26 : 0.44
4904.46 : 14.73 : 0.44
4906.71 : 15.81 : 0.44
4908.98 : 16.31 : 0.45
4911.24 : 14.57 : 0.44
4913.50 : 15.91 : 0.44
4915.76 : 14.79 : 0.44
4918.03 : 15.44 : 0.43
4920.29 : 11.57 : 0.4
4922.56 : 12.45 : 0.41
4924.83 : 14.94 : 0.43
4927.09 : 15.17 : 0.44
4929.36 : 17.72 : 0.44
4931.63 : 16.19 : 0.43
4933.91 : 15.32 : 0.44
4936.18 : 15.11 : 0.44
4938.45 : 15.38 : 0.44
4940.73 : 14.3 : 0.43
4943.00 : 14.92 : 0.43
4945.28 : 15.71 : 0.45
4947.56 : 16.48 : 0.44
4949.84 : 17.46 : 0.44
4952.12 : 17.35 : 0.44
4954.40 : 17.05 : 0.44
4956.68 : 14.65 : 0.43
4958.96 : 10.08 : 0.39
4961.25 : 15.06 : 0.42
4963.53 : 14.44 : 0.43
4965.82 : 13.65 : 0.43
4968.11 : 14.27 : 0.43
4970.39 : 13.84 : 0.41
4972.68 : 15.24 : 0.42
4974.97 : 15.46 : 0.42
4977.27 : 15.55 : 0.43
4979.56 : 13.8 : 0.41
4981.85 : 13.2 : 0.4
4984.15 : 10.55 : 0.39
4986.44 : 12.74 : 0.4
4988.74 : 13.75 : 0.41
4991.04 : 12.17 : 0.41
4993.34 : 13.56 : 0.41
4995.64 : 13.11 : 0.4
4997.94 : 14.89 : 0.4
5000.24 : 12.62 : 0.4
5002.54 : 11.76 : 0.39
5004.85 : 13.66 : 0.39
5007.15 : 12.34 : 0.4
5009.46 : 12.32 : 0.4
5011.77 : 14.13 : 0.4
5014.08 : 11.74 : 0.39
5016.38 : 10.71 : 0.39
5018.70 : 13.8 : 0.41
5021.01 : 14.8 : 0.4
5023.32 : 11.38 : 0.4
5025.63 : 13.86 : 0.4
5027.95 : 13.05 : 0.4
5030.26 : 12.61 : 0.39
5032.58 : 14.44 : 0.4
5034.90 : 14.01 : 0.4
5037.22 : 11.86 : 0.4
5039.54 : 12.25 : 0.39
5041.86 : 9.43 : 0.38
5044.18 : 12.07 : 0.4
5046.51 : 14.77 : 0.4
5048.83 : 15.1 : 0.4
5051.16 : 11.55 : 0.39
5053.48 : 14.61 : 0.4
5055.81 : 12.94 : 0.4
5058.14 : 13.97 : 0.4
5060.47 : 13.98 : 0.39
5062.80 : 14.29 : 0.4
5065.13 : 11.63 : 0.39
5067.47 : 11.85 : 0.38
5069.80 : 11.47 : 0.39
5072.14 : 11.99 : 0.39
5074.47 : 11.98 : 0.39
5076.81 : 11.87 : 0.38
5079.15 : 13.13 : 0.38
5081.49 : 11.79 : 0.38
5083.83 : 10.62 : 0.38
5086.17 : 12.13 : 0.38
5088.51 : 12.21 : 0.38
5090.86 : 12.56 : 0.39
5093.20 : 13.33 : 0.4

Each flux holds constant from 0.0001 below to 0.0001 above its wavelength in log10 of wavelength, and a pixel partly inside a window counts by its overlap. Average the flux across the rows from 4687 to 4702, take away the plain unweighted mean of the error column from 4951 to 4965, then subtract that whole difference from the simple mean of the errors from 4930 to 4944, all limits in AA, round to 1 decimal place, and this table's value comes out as -14.8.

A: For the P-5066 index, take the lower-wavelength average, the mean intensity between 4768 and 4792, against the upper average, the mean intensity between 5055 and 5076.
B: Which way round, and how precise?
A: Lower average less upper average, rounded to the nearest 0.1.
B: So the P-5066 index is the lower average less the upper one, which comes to -1.0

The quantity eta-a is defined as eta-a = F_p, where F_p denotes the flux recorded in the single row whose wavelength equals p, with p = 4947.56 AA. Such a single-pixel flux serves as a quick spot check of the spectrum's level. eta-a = 16.48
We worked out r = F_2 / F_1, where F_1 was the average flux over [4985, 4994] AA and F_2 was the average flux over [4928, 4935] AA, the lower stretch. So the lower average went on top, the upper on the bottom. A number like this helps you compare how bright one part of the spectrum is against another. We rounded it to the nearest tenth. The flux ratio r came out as 1.3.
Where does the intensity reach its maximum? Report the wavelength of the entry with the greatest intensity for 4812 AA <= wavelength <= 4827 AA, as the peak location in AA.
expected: 4819.38 AA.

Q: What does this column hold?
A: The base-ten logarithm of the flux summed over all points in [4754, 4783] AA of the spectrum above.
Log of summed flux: 2.21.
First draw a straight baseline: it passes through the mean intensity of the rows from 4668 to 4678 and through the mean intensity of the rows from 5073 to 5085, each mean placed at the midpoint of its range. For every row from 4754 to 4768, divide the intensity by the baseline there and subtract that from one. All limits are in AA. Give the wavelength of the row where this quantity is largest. 4766.40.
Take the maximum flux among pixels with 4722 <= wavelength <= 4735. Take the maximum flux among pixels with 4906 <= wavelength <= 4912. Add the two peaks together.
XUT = 32.3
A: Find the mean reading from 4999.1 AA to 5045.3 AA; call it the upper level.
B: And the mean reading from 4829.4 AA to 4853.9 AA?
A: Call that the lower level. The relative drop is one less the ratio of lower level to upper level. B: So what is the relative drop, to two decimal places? -0.11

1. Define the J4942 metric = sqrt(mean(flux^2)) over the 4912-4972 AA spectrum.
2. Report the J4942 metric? 15.1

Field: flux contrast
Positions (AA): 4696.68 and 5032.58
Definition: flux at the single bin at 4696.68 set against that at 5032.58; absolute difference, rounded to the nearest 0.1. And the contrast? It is 2.1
